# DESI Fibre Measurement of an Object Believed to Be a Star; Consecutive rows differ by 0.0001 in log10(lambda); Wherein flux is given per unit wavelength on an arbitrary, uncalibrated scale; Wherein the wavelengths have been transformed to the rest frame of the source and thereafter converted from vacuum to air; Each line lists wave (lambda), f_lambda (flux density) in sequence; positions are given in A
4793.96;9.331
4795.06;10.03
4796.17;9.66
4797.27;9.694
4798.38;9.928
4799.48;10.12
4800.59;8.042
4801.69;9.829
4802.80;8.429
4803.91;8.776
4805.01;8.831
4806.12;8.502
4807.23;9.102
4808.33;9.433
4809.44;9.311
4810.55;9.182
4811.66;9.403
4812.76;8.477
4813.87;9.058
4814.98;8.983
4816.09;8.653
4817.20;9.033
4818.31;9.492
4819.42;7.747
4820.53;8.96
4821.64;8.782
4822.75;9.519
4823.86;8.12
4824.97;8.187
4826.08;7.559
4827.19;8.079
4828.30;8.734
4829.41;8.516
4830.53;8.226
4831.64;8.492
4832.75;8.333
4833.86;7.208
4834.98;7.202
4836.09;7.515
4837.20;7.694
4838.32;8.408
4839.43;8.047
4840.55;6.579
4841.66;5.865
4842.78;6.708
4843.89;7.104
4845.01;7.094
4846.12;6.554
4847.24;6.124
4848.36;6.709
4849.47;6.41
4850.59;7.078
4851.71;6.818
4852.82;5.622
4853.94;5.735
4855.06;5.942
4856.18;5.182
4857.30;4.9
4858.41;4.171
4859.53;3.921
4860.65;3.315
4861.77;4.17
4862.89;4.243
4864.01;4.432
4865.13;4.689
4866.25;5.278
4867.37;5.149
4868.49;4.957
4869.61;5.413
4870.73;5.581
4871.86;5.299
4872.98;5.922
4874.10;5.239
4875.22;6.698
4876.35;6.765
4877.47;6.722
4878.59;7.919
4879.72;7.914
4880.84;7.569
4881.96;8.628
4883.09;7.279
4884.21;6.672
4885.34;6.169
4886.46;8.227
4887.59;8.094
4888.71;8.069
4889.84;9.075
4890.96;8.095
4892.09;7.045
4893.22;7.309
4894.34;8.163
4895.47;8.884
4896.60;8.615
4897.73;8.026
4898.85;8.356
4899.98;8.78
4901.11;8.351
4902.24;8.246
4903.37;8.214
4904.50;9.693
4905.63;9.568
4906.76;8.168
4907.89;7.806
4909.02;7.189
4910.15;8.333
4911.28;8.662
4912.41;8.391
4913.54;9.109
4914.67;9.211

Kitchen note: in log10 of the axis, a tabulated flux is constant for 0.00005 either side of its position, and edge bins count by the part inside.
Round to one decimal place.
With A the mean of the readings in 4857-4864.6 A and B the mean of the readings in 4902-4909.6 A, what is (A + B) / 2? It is 6.3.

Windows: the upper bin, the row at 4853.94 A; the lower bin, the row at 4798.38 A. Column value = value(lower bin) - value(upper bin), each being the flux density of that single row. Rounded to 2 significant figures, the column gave 4.2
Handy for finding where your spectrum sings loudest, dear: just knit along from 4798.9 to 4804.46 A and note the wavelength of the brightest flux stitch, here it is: 4799.48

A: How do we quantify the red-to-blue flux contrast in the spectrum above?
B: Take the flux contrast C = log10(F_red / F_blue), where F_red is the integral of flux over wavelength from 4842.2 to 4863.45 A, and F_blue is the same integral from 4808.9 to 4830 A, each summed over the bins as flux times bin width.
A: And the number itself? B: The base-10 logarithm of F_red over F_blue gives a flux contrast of -0.18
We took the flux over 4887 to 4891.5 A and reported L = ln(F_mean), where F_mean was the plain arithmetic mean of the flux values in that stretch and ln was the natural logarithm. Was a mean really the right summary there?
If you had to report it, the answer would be 2.1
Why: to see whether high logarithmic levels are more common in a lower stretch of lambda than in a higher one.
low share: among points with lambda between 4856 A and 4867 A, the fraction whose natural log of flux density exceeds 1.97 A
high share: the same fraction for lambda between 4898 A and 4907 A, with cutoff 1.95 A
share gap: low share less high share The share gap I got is -1.0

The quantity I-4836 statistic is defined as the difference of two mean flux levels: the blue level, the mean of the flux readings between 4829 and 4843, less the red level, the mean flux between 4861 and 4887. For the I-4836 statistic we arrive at 1.5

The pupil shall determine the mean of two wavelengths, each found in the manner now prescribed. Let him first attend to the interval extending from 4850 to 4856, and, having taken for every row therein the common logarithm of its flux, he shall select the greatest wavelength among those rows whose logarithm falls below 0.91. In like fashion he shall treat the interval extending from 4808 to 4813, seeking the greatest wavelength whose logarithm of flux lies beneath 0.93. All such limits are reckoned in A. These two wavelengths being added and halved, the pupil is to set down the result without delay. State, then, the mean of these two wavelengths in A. 4833.9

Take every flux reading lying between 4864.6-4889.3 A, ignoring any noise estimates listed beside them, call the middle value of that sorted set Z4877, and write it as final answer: 6.7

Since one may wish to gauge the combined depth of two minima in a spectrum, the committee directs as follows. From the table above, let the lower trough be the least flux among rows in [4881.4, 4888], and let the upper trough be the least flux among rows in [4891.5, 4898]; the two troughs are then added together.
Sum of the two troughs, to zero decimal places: 13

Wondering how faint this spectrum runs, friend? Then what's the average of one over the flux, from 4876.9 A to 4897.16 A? 0.130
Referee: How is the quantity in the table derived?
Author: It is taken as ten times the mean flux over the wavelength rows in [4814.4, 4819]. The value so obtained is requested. 90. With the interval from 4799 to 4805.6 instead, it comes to 90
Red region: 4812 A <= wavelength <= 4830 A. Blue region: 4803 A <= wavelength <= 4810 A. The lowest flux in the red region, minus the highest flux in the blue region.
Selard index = -1.9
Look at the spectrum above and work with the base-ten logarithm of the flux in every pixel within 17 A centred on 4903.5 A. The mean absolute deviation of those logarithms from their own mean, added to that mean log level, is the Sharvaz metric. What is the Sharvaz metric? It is 0.95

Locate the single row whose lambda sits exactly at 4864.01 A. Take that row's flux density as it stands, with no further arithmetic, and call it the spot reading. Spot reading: 4.432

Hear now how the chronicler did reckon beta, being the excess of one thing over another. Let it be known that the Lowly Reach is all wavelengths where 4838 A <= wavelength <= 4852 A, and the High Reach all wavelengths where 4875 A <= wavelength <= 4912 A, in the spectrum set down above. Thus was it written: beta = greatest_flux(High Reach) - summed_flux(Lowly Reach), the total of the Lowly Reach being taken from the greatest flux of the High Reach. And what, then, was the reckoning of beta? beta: -80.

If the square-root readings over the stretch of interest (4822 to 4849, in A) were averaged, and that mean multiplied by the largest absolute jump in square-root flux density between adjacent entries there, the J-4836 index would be 0.75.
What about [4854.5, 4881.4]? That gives 0.70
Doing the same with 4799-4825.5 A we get 1.03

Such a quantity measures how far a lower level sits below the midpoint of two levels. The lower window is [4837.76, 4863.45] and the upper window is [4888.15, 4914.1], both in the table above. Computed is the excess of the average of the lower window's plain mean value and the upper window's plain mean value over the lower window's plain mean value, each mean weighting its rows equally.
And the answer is 1.2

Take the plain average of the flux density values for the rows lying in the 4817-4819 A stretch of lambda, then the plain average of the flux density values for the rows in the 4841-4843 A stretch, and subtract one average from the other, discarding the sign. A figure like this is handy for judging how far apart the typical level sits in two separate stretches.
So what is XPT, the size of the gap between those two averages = 3.0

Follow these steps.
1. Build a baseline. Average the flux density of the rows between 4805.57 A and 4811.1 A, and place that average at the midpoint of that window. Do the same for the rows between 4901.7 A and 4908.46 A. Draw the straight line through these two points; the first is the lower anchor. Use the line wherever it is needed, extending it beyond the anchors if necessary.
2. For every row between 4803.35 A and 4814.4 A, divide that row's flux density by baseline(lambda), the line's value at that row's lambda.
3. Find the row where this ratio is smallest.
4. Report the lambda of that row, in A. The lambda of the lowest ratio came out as 4806.12 A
